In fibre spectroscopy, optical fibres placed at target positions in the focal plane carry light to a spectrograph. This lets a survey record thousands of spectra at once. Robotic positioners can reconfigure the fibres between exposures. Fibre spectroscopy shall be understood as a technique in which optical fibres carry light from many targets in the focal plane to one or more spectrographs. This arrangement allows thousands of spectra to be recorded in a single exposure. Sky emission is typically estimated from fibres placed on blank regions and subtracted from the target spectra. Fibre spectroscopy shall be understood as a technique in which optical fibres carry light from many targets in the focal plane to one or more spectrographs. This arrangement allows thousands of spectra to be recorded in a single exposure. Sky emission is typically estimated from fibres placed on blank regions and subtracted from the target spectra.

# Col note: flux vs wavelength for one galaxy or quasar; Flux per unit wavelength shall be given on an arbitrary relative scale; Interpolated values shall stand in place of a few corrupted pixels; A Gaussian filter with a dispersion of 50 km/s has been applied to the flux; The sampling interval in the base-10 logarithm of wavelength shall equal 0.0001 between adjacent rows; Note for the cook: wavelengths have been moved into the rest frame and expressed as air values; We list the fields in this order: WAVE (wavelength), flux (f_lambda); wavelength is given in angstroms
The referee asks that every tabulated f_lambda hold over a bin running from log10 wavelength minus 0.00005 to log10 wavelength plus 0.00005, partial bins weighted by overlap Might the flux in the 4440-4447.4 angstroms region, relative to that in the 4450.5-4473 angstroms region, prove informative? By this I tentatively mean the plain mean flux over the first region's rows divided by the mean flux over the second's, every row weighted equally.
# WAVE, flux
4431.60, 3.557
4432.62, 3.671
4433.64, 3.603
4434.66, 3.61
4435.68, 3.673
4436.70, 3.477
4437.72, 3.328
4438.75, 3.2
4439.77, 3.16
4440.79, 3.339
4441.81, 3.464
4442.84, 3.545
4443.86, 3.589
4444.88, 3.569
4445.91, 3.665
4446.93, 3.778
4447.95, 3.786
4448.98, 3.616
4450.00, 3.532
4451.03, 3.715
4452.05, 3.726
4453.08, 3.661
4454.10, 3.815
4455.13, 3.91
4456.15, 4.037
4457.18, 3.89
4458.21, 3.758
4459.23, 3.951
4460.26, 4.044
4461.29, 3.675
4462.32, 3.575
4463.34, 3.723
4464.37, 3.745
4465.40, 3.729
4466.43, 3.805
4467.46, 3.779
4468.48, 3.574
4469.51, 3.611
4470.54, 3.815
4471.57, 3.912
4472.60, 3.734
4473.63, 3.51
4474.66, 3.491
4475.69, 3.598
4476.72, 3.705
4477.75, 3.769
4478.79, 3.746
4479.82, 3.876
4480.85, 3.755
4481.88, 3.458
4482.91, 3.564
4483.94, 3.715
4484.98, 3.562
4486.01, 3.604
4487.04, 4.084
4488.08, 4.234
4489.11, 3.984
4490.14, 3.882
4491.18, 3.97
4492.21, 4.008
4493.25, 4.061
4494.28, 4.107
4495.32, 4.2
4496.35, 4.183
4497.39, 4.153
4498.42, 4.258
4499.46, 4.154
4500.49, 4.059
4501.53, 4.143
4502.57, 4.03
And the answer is 0.94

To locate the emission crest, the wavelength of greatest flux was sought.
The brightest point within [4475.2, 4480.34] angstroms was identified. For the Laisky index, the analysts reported 4479.82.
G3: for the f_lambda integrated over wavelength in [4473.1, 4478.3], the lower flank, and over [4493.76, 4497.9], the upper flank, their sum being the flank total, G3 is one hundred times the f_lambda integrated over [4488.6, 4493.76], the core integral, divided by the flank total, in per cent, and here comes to 57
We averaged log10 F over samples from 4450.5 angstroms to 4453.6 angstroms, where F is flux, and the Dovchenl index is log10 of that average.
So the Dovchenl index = -0.245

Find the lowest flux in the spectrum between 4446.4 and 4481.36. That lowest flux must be 3.491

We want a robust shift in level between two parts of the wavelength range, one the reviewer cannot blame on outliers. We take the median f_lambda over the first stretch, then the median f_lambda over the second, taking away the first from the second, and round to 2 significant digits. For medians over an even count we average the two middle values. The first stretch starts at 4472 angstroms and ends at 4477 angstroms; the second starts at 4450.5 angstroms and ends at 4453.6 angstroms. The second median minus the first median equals 0.12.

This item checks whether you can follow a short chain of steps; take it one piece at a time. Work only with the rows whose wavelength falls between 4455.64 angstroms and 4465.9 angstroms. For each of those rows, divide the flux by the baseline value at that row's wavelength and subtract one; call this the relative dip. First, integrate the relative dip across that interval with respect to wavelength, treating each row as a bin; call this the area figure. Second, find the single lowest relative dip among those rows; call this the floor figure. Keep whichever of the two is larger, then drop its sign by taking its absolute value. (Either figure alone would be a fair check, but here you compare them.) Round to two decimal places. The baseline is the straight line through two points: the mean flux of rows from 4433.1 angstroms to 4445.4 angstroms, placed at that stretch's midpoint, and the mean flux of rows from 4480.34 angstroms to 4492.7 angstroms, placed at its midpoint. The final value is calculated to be 0.53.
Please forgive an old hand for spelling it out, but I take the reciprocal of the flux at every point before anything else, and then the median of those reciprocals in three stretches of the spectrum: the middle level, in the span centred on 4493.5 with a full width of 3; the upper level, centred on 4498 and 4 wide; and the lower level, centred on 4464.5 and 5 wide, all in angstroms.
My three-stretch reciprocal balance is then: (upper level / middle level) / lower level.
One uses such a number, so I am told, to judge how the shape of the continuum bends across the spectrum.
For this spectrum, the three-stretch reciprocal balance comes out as 3.63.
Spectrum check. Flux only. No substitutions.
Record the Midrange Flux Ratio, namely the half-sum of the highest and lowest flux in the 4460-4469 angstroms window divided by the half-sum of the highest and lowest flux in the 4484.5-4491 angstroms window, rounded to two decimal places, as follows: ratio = 0.98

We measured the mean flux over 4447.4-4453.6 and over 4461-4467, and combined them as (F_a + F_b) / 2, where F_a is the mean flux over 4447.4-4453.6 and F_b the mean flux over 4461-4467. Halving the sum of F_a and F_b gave 3.69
